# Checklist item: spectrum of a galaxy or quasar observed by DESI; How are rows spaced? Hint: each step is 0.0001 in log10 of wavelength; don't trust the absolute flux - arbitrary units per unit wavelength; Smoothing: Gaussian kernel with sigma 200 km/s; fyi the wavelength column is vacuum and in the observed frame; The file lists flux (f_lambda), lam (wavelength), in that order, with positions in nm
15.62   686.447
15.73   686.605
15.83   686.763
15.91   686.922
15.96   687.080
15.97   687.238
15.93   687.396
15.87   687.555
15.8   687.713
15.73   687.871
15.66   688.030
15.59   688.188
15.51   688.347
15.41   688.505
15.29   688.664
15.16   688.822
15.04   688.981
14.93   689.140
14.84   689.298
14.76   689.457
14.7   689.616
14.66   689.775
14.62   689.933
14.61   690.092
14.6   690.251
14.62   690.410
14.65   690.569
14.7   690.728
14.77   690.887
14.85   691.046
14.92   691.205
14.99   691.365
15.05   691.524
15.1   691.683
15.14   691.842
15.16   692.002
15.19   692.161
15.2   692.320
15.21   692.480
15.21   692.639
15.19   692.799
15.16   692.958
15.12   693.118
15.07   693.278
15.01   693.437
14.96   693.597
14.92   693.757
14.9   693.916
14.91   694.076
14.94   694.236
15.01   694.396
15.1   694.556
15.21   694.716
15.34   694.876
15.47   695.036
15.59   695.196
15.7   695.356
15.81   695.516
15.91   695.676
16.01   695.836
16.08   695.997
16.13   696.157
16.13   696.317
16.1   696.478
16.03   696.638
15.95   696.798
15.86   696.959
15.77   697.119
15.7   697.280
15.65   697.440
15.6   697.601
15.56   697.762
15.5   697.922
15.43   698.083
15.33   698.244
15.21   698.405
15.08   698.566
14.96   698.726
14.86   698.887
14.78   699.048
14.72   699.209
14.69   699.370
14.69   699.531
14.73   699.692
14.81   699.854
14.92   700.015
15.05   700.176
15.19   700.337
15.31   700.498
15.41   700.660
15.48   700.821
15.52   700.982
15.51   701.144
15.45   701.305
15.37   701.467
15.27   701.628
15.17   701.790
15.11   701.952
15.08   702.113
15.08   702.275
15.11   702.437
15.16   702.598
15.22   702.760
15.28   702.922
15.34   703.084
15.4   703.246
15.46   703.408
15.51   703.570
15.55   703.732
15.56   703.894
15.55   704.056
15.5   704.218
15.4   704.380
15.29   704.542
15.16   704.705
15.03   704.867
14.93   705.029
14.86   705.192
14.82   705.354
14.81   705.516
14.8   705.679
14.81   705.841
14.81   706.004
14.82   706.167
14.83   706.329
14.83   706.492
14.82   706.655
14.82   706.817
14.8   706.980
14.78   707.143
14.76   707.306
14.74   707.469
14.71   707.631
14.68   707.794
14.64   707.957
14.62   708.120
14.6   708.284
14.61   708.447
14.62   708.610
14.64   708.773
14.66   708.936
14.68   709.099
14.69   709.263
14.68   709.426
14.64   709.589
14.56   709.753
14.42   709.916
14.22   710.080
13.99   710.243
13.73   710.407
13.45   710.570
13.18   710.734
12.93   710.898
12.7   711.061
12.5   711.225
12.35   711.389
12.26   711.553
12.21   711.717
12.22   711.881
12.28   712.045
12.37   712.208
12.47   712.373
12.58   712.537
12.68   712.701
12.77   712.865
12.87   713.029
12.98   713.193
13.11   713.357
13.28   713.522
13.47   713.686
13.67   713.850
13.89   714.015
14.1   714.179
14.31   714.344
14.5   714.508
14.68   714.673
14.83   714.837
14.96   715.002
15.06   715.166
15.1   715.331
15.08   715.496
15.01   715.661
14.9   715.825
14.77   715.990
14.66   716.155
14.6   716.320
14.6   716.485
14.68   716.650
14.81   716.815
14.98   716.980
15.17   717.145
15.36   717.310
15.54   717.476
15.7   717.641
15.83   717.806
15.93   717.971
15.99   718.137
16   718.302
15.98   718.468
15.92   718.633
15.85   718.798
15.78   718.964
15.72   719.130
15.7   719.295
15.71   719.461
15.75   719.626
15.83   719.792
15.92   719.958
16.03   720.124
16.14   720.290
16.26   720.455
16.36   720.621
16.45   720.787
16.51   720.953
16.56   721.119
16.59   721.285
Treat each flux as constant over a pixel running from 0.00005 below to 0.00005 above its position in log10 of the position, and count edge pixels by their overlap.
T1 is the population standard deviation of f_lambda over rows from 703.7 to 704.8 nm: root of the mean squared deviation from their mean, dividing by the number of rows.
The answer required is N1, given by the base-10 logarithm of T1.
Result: -0.84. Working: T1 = 0.143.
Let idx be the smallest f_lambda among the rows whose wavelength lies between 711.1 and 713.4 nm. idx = 12.21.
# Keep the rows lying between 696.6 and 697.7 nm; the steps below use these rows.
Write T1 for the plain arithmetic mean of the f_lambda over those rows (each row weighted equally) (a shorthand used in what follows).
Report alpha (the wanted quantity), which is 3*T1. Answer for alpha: 47.4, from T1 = 15.8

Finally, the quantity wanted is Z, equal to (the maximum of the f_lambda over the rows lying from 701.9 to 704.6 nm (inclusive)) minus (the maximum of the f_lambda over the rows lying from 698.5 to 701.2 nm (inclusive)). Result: 0.0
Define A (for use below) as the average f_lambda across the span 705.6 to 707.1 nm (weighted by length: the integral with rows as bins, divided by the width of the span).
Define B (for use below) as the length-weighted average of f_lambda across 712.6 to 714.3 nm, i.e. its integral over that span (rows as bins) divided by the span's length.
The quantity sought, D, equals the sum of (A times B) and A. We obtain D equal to 212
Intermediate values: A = 14.8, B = 13.3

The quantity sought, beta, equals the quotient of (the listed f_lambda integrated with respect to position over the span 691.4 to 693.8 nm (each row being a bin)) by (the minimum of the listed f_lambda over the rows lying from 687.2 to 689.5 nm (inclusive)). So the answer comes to 2.5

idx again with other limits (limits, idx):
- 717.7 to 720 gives 15.7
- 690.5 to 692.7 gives 14.65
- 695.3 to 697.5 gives 15.65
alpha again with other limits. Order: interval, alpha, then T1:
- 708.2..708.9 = 43.9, 14.6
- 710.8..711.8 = 37.5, 12.5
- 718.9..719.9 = 47.2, 15.7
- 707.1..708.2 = 44.1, 14.7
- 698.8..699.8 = 44.2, 14.7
